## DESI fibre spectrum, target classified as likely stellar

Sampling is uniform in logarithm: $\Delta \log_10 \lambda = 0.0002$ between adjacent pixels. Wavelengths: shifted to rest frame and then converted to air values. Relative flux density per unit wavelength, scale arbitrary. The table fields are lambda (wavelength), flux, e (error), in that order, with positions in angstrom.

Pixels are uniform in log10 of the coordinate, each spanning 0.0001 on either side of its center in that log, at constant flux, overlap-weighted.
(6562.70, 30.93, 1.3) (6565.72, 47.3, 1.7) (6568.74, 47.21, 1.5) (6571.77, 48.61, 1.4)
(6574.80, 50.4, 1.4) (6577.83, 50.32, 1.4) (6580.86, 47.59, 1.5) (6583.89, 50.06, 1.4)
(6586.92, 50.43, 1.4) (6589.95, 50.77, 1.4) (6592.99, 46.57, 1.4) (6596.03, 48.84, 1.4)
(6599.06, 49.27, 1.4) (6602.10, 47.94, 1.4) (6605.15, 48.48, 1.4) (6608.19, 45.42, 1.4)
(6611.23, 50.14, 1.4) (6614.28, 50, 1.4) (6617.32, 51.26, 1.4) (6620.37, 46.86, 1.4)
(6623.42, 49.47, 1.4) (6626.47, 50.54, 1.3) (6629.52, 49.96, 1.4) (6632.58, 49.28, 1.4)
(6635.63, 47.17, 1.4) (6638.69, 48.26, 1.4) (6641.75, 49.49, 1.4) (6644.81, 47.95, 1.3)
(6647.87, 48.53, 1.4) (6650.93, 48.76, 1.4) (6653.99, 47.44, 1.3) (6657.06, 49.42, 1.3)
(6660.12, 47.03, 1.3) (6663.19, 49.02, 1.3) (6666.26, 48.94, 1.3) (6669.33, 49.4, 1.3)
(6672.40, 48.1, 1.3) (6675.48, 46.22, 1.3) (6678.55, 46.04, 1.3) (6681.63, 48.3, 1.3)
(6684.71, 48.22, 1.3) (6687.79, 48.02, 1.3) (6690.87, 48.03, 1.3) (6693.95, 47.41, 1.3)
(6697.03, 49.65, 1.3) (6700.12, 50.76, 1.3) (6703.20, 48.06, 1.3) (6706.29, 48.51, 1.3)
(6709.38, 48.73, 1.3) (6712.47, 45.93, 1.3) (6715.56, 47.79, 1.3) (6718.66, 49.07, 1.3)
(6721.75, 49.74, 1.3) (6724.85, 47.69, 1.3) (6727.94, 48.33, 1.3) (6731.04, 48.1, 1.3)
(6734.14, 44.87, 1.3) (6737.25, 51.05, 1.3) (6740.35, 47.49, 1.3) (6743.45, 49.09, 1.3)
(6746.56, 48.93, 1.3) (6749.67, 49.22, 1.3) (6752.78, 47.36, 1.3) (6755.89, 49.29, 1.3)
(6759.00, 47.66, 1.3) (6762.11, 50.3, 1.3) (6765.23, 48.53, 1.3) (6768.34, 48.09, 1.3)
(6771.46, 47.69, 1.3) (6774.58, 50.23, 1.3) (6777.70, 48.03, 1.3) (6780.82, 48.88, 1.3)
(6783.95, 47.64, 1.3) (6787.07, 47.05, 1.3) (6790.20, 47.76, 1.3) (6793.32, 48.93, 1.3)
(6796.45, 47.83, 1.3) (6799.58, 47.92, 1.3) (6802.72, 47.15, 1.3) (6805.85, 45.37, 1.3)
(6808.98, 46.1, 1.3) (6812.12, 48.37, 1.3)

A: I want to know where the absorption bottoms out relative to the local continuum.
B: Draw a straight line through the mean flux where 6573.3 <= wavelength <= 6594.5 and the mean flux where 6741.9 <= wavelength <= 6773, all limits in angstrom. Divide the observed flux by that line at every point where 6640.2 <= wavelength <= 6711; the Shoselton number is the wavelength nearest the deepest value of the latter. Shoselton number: 6678.55 angstrom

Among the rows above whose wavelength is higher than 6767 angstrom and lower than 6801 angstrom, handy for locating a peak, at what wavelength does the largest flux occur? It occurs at 6774.58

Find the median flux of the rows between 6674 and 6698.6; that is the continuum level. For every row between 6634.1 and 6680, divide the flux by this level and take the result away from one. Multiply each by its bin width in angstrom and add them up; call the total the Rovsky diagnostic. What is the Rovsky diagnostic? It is -0.09 angstrom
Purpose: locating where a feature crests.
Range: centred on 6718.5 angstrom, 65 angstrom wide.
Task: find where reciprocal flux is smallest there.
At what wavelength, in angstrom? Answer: 6737.25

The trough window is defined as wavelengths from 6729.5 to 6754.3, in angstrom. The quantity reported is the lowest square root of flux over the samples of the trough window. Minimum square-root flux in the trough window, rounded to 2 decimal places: 6.70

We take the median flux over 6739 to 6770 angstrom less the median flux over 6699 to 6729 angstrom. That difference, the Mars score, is 0.31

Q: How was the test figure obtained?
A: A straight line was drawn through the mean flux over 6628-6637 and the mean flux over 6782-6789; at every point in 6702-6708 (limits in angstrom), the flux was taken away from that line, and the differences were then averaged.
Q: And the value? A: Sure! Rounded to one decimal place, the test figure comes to -0.2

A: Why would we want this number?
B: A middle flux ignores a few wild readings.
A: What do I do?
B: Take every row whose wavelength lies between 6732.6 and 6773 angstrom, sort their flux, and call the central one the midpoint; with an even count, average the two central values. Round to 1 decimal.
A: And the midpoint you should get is 48.5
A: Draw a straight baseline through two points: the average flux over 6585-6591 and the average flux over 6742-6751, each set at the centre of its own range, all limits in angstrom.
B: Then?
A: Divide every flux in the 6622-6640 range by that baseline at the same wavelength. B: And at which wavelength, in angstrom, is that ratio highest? 6626.47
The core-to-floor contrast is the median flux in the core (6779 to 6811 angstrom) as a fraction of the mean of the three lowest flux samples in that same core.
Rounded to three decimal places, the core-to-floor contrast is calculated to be 1.033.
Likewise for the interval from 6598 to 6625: 1.054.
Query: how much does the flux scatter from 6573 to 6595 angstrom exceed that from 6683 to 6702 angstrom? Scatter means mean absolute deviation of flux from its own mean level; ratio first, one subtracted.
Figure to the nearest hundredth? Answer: 0.33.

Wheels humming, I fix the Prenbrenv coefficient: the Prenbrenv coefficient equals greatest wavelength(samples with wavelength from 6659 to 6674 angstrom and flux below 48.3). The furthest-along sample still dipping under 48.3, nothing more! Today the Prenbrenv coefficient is 6672.40 angstrom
